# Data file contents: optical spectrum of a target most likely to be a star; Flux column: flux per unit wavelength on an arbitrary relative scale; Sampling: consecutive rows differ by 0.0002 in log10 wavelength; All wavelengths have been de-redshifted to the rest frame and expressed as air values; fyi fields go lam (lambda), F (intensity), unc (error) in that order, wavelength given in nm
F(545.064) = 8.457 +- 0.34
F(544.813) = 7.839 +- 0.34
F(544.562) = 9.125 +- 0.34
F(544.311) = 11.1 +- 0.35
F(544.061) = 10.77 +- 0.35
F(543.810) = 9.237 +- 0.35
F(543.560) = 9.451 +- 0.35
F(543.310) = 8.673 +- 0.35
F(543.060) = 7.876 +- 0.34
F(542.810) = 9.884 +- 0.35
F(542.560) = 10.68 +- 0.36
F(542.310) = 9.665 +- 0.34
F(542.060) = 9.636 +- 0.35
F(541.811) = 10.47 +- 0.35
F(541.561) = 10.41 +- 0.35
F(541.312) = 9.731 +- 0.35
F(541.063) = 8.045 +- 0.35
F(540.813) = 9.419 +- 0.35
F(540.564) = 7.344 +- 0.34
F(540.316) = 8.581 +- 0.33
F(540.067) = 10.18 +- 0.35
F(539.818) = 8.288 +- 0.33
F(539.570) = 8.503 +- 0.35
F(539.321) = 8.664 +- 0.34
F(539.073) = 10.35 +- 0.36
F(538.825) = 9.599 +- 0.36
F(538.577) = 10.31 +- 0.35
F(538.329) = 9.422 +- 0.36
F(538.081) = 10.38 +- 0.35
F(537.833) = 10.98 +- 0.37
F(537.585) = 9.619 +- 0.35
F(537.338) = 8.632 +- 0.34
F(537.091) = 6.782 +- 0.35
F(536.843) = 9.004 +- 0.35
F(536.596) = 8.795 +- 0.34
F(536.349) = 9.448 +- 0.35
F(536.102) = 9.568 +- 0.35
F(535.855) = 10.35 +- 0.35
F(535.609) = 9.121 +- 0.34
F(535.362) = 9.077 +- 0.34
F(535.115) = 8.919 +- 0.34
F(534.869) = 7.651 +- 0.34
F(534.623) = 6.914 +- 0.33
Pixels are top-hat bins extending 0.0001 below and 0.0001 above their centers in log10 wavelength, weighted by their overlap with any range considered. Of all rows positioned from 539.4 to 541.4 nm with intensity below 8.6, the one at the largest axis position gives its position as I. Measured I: 541.063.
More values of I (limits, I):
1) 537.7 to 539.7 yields 539.570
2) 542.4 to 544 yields 543.060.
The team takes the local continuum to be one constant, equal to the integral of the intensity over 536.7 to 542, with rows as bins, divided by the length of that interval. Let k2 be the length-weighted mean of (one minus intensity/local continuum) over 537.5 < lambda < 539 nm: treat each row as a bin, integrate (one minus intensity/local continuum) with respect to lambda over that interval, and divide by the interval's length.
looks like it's -0.086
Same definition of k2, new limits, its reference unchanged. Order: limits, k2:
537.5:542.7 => -0.028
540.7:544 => -0.024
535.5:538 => 0.003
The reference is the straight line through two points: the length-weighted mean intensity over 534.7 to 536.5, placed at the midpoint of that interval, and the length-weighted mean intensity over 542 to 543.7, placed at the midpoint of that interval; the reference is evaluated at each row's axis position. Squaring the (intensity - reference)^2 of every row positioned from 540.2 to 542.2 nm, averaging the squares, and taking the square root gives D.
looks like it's 1.60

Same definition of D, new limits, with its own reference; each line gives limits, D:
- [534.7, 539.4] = 1.68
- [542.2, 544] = 1.11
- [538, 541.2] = 1.38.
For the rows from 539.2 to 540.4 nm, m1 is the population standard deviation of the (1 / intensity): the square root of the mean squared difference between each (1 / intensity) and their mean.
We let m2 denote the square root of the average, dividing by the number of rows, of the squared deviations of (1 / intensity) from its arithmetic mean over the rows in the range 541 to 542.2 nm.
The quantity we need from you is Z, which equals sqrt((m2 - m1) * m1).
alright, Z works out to 0.0045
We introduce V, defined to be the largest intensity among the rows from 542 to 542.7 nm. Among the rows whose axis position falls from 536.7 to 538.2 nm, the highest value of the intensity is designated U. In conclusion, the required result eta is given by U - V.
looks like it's 0.3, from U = 10.98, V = 10.68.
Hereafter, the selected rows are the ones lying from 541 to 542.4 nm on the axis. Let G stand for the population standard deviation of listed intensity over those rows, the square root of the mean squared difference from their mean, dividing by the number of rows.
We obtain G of 0.80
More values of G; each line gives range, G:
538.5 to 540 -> 0.84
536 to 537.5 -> 0.92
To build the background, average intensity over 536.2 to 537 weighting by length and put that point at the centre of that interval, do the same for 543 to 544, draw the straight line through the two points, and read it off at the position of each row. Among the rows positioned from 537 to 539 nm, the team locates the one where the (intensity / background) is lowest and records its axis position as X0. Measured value 537.091 nm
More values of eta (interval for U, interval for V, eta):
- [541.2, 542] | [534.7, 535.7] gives 1.3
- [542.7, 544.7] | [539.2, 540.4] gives 0.9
